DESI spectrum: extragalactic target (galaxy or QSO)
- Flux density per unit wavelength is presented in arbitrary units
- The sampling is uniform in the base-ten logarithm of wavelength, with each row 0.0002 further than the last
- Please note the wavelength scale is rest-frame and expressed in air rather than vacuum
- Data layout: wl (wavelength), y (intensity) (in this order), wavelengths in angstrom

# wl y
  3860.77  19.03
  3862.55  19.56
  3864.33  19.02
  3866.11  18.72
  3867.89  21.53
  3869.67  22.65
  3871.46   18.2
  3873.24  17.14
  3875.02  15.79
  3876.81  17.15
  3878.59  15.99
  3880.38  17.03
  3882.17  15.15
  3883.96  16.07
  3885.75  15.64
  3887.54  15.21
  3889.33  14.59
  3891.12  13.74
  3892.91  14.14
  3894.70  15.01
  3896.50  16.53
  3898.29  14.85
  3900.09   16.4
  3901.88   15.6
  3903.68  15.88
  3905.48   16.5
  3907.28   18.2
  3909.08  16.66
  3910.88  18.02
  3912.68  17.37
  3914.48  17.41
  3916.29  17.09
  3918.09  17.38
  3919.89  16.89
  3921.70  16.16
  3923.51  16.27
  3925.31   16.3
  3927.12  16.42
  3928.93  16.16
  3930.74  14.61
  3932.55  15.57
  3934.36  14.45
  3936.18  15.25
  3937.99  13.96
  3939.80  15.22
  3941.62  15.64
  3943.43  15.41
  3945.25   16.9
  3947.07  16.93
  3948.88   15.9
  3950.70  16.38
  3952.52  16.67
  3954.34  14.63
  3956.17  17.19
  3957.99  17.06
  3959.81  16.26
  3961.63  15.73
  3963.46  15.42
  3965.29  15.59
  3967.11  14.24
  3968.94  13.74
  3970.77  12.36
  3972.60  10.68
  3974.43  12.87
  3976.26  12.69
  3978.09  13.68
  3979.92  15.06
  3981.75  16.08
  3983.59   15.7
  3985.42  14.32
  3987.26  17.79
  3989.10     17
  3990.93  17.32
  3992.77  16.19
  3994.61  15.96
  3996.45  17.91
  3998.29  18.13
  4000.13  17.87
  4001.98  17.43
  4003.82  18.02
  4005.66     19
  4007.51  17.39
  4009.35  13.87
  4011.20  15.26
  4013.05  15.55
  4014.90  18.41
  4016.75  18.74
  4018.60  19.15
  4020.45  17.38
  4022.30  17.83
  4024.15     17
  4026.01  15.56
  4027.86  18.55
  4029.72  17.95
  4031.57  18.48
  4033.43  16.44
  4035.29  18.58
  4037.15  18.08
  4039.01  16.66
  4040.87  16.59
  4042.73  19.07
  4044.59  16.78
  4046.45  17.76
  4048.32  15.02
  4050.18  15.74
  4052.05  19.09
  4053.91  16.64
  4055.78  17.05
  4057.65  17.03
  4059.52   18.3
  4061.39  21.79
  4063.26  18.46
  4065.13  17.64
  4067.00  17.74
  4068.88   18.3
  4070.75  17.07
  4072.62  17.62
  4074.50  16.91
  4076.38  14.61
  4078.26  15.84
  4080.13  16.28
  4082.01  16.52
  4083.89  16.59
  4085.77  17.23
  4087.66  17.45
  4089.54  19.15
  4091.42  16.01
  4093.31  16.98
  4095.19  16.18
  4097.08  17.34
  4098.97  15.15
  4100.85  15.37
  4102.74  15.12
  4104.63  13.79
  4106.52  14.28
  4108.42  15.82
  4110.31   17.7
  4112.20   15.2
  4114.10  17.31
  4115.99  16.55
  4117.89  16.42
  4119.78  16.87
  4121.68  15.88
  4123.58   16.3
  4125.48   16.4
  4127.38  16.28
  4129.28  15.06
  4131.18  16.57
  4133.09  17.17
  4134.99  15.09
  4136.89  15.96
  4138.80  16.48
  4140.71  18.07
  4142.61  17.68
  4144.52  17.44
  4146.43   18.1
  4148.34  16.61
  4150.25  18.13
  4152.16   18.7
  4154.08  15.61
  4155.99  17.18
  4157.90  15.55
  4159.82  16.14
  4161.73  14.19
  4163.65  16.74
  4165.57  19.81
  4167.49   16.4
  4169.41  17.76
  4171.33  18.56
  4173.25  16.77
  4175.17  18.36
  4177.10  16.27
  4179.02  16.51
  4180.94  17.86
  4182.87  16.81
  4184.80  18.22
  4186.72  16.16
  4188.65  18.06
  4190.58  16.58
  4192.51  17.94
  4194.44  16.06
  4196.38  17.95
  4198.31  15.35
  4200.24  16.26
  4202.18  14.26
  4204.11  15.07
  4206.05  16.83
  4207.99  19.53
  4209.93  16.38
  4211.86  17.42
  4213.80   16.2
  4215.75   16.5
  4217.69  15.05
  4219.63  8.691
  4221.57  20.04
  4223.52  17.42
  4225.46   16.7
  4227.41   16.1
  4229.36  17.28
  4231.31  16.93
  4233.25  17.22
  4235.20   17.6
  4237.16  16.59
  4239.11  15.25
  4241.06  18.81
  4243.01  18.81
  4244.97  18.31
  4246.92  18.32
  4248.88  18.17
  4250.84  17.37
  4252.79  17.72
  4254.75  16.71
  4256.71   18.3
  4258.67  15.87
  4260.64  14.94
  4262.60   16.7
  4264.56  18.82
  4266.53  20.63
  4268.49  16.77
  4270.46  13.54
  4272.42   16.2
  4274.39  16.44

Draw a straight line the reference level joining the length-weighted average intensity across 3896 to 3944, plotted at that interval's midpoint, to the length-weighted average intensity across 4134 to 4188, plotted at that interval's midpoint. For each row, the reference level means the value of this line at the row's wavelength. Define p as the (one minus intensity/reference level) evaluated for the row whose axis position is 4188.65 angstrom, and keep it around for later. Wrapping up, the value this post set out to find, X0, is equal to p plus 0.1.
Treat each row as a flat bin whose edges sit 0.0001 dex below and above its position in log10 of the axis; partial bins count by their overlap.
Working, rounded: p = -0.05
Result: 0.05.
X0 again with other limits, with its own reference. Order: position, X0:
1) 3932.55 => 0.14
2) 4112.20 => 0.20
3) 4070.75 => 0.08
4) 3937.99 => 0.24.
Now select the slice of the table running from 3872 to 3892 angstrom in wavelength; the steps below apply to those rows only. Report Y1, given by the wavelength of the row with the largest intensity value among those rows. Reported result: 3876.81 angstrom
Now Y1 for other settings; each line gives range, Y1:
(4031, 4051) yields 4042.73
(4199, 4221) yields 4207.99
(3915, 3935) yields 3918.09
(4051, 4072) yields 4061.39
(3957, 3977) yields 3957.99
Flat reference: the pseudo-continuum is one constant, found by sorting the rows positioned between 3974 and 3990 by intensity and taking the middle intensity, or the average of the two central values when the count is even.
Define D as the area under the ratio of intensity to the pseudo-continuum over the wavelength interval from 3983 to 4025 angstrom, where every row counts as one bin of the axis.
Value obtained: 47.7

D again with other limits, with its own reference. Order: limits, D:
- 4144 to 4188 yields 50.0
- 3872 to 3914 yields 44.8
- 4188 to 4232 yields 48.0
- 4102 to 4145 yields 46.3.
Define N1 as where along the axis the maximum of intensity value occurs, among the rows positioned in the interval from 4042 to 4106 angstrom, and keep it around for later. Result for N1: 4061.39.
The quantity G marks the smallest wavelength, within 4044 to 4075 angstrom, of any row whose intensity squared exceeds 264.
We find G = 4044.59 angstrom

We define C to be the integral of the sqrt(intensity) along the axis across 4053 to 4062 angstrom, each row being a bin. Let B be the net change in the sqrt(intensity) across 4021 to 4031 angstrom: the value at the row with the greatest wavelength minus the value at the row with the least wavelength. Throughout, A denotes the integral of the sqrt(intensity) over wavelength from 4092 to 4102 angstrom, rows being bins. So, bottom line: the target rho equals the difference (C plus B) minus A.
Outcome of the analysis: -2.0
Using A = 40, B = 0.01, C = 38.2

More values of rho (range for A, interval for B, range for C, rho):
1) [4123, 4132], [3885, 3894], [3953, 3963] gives 3.8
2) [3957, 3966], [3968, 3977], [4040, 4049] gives 1.0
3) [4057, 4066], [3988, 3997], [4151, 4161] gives 2.0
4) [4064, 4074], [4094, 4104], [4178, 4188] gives -0.7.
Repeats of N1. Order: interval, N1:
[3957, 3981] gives 3957.99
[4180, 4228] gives 4221.57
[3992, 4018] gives 4005.66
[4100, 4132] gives 4110.31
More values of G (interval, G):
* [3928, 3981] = 3945.25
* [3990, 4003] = 3990.93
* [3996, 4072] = 3996.45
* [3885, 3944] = 3896.50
